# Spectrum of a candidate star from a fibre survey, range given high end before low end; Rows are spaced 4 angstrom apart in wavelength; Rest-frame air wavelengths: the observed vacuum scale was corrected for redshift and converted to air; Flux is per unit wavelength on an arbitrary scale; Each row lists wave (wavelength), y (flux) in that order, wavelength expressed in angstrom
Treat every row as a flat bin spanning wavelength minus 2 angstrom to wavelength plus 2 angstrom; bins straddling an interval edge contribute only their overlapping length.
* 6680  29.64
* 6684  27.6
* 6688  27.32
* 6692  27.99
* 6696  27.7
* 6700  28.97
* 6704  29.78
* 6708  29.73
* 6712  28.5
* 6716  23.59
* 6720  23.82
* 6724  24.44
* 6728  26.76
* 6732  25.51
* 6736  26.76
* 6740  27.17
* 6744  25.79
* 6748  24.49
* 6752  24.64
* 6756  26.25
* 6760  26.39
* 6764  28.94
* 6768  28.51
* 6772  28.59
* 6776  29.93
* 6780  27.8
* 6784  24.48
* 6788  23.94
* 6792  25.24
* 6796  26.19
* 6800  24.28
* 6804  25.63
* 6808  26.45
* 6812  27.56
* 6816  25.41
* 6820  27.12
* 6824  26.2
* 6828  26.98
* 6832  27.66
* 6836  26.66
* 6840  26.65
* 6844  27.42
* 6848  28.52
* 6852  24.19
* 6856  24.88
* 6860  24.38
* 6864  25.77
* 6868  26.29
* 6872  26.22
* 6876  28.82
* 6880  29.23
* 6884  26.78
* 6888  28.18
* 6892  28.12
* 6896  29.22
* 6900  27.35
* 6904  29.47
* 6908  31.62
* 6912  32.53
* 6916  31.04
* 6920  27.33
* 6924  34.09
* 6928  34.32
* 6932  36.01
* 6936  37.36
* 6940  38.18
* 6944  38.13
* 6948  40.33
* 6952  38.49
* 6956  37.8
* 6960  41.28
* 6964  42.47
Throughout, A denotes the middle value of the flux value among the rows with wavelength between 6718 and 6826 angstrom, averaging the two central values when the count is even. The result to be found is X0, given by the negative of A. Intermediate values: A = 26.2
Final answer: -26.2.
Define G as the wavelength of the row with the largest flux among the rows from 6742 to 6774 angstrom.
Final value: 6764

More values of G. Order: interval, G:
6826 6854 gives 6848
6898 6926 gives 6924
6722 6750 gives 6740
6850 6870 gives 6868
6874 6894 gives 6880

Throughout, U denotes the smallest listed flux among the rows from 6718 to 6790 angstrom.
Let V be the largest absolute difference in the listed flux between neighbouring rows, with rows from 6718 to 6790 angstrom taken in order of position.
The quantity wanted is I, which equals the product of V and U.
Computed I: 79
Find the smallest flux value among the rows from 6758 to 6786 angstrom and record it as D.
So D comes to 24.48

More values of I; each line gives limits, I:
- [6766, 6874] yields 104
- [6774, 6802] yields 79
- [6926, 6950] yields 76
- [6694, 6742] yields 116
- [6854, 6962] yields 165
